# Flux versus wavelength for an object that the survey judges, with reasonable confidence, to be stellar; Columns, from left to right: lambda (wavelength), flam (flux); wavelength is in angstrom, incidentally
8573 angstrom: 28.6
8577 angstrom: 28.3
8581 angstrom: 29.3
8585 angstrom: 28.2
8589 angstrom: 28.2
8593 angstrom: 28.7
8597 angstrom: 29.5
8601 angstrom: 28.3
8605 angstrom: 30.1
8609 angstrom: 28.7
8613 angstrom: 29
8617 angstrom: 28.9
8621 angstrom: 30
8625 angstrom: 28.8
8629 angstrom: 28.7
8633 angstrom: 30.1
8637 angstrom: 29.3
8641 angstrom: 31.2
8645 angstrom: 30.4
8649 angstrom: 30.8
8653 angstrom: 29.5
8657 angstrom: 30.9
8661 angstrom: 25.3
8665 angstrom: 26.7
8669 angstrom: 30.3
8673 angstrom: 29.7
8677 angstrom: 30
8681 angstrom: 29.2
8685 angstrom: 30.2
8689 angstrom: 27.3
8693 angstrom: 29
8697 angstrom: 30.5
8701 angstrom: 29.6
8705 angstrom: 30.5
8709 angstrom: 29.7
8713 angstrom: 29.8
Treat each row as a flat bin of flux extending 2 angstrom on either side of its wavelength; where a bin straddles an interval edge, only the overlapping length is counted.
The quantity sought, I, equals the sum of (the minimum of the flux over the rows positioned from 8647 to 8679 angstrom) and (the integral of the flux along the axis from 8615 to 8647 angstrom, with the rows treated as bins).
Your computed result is 975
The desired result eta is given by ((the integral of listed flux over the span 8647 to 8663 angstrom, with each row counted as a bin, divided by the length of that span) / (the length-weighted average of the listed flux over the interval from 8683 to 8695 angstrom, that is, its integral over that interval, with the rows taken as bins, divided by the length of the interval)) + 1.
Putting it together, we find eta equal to 2.01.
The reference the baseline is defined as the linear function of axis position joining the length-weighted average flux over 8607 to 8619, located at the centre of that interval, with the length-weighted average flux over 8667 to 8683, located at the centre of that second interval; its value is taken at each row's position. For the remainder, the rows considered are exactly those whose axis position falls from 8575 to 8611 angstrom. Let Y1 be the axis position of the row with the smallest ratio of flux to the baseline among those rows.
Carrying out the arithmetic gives 8601 angstrom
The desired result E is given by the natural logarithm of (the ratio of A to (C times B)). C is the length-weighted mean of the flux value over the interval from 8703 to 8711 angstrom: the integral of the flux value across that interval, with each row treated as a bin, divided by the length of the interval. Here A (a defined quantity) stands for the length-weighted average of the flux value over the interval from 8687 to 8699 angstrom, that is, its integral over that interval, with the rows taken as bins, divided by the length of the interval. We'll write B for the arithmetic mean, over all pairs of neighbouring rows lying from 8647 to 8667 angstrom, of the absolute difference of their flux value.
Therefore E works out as -0.9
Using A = 28.9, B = 2.4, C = 30.1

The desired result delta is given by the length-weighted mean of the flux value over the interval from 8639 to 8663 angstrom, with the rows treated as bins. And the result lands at 29.7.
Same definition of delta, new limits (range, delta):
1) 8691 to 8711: 29.9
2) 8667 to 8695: 29.4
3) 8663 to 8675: 28.9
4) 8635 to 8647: 30.3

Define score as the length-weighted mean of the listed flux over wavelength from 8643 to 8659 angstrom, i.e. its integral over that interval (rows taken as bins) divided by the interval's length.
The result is 30.40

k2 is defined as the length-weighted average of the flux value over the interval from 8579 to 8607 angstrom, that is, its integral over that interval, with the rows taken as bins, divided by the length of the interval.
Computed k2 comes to 28.9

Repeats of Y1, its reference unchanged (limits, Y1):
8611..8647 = 8629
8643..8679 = 8661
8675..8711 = 8689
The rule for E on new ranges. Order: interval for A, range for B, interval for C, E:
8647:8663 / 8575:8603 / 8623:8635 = 0.3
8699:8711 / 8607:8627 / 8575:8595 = 0.4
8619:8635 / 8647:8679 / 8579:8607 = -0.7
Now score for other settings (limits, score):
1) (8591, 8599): 29.10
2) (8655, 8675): 28.58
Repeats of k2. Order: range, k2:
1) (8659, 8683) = 28.5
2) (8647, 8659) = 30.4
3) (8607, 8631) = 29.0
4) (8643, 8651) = 30.6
